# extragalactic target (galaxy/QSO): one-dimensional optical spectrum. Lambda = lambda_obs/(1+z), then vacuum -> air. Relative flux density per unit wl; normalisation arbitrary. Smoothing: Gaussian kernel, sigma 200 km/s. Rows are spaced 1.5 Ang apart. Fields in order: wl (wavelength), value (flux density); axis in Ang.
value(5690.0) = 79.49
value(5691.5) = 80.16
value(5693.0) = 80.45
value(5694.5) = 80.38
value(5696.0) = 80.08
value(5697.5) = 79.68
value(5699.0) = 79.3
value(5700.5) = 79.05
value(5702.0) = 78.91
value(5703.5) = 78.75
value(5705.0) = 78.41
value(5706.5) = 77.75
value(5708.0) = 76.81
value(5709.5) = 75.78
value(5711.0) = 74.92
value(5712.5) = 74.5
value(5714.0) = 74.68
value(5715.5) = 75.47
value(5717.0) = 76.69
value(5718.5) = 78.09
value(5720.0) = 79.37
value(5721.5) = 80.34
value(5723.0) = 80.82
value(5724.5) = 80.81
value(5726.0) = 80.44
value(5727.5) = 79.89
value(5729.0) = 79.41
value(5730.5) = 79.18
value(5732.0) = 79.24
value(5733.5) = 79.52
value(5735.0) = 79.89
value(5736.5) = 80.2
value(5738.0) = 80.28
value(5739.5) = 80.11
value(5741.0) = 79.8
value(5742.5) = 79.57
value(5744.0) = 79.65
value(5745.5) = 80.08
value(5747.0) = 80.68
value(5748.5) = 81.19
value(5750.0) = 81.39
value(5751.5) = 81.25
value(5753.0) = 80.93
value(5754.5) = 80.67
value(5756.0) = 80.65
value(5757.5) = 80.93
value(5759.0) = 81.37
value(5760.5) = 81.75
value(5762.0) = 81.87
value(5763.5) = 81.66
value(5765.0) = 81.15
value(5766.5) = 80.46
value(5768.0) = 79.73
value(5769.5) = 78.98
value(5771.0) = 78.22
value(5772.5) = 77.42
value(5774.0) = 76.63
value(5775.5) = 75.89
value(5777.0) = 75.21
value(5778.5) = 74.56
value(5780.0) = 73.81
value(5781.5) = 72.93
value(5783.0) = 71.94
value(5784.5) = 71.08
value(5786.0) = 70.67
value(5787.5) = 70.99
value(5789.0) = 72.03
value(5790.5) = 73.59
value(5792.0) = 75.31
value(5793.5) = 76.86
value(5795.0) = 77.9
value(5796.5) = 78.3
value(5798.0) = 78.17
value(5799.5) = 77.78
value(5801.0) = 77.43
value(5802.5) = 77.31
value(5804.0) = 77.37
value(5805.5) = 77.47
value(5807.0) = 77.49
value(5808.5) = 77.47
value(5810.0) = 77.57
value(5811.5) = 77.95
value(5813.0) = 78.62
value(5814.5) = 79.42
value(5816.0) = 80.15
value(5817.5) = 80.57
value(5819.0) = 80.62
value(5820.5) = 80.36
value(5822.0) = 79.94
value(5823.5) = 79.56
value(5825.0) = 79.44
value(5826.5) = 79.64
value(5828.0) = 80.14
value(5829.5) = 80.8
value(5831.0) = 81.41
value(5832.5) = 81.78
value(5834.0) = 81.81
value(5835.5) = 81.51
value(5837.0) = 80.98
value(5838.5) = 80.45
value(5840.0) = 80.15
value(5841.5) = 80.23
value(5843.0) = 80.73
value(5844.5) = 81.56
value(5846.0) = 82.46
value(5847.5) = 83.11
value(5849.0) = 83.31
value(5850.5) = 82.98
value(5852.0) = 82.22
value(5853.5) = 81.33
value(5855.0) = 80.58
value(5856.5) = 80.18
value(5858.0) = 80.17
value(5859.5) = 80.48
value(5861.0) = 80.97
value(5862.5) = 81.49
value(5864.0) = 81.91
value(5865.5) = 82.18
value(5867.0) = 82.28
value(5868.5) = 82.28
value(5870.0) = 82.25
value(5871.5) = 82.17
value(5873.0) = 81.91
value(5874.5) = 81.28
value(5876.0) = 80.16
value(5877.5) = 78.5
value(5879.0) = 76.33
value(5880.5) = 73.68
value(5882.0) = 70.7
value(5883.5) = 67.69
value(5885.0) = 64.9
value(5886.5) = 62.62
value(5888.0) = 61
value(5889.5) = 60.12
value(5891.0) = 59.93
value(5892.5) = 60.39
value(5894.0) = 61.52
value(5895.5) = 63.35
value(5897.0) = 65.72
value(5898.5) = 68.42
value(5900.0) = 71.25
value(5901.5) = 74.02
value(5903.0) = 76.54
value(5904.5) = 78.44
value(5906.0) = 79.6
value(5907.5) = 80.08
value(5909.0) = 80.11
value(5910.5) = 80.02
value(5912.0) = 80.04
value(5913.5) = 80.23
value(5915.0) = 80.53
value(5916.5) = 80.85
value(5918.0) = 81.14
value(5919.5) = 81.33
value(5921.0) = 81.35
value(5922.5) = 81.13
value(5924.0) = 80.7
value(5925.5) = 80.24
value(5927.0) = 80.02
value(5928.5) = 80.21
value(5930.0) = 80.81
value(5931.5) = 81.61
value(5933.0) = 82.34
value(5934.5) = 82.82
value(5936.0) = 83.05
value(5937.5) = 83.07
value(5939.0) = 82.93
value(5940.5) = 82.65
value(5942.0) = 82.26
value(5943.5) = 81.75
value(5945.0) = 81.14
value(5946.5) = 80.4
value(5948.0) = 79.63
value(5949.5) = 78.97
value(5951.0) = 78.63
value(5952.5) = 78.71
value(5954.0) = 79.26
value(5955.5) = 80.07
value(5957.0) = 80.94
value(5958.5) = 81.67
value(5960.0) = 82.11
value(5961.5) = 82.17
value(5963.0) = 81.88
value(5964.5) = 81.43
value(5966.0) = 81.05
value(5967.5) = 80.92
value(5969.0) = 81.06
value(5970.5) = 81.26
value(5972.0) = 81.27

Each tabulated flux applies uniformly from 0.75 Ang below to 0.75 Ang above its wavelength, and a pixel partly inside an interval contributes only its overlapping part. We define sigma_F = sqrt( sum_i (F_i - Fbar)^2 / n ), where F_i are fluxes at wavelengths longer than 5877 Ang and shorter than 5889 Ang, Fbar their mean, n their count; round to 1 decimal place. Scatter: 6.0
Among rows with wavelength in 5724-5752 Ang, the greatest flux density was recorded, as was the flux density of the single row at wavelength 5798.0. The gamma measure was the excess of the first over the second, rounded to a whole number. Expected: 3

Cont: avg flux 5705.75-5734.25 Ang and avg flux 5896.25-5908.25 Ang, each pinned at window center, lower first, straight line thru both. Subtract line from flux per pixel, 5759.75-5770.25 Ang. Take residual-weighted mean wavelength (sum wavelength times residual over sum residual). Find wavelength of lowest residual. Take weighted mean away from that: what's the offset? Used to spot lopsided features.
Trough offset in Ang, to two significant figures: 5.3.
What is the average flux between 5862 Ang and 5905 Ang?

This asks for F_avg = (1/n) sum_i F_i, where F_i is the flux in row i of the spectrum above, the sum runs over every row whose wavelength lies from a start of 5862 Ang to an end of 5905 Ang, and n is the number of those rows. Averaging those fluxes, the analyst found 73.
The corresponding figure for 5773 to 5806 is 75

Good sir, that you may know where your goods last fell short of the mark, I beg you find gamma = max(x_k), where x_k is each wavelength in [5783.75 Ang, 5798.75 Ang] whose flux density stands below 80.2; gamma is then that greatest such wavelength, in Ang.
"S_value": 5798.0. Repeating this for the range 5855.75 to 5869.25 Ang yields 5858.0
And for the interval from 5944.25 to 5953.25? 5952.5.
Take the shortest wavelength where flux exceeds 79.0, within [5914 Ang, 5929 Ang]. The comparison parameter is 5915.0 Ang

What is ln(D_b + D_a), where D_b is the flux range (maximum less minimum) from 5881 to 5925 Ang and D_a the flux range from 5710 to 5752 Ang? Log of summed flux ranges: 3.3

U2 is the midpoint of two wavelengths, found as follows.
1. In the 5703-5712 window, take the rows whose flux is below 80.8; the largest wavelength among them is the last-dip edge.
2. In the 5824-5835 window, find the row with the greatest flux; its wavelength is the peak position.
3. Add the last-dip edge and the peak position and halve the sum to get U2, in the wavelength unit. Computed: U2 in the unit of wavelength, 5772.5 Ang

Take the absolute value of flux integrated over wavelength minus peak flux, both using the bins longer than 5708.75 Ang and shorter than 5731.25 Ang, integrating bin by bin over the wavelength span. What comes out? 1675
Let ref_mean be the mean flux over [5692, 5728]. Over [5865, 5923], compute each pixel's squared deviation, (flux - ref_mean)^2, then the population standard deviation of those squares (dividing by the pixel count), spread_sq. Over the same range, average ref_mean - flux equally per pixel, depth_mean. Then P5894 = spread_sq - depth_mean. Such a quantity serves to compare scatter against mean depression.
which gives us 108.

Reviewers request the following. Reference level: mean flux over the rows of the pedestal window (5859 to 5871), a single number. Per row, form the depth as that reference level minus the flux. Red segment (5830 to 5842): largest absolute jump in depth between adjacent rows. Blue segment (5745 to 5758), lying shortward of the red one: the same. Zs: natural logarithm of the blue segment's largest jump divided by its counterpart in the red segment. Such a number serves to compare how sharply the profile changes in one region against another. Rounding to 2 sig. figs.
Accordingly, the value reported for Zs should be 0.12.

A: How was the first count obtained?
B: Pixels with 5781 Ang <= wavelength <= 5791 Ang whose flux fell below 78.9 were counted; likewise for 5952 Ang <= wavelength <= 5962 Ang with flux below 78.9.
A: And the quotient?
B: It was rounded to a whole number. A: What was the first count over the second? 7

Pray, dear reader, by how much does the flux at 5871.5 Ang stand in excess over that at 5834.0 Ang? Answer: 0.4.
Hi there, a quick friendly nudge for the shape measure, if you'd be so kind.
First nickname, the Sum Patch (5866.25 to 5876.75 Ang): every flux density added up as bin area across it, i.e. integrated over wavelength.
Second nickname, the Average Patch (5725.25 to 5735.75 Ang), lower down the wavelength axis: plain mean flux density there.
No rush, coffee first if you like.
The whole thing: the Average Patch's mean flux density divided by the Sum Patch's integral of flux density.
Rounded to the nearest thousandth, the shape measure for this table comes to 0.093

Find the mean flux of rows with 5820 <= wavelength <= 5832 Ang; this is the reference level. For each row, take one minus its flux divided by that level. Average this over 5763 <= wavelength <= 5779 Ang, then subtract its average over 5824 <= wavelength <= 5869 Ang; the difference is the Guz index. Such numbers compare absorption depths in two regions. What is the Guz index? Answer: 0.04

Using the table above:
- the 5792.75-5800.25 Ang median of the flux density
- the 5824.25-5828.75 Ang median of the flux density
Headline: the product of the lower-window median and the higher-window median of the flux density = 6204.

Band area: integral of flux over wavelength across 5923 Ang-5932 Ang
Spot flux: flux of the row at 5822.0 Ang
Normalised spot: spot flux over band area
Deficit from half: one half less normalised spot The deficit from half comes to 0.39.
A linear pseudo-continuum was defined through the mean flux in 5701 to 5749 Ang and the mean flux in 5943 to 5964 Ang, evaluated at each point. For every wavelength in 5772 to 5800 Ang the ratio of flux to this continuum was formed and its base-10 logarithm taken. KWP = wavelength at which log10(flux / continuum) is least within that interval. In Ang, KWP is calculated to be 5786.0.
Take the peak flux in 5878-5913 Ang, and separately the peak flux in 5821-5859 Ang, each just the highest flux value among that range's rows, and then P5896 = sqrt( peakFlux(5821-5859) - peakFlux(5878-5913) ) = 1.79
